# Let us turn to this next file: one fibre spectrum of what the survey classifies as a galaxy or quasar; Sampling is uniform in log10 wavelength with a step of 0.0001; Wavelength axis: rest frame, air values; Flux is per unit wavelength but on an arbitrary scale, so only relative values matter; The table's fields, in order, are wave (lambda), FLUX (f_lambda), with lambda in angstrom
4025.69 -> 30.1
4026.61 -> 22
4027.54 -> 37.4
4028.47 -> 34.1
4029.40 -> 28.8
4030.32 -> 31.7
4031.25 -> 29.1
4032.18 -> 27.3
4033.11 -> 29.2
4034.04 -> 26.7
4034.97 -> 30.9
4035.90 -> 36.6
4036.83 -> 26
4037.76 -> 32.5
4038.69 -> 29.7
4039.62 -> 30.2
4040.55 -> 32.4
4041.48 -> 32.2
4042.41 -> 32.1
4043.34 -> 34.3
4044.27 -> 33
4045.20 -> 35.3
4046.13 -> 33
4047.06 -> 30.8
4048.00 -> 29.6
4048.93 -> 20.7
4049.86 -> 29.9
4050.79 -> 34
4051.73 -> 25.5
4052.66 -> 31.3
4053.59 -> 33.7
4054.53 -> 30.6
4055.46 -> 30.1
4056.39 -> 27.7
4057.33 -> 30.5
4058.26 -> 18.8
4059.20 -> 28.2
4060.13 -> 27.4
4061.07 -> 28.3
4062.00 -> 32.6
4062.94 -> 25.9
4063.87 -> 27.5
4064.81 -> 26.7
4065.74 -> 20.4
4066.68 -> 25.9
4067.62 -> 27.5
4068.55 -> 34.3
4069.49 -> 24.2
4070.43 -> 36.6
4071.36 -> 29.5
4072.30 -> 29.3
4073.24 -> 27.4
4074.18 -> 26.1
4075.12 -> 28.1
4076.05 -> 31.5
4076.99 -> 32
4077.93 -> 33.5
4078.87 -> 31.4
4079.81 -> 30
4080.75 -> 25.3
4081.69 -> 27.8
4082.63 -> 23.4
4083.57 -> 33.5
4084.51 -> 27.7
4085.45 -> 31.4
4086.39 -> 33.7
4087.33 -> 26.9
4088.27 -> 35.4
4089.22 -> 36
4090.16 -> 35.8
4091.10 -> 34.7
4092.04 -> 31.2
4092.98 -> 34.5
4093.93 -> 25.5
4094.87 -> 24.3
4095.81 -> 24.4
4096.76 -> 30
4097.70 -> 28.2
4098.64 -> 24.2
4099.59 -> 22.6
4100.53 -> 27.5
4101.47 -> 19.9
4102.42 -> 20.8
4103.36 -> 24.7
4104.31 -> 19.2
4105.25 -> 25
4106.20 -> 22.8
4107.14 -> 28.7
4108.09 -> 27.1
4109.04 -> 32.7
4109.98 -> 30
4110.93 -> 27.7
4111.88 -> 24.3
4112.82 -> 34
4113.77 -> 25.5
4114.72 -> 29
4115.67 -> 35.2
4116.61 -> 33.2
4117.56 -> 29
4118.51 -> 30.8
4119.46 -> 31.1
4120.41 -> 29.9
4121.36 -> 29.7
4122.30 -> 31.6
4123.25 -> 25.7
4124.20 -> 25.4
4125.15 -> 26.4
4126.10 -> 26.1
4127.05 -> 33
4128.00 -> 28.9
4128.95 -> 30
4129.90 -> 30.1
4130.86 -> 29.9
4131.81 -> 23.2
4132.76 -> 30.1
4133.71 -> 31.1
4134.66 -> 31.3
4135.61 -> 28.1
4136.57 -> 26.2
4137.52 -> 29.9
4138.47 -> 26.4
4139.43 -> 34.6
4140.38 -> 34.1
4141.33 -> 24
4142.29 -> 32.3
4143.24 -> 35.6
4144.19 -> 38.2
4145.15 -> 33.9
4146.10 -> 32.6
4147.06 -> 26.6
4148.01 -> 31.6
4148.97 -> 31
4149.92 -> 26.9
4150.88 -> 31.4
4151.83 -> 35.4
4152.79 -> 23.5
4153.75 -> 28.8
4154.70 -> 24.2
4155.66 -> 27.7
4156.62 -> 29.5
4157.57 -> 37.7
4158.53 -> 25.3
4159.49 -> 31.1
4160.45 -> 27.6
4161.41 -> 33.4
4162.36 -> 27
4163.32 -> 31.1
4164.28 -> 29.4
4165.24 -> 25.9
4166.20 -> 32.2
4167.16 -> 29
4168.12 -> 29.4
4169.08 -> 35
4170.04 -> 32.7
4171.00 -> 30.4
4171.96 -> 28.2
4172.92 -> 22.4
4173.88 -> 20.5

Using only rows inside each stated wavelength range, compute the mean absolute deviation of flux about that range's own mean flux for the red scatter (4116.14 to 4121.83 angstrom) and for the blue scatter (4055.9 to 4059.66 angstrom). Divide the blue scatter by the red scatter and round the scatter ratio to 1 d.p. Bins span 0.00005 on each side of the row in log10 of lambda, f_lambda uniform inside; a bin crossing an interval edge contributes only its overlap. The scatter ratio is 3.5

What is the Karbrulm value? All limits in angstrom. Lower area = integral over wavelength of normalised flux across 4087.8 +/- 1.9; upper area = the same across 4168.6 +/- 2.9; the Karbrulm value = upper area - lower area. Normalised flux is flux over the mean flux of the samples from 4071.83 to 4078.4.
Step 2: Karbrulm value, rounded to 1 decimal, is 1.9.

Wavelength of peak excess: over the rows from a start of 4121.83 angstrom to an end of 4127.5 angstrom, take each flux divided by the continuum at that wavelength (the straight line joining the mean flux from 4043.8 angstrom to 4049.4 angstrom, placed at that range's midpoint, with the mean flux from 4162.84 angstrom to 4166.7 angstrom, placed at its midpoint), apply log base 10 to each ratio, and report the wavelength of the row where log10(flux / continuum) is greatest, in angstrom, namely 4127.05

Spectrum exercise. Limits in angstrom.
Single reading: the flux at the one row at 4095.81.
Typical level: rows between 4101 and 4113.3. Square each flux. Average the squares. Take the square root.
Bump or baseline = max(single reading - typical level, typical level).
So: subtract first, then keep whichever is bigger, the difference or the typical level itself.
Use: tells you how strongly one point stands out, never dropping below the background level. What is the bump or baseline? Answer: 26.3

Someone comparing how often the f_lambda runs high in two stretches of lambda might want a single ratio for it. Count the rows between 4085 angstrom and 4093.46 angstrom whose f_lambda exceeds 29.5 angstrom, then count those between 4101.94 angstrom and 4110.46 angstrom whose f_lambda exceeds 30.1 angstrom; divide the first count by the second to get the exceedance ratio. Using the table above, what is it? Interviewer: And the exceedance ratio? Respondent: 8.0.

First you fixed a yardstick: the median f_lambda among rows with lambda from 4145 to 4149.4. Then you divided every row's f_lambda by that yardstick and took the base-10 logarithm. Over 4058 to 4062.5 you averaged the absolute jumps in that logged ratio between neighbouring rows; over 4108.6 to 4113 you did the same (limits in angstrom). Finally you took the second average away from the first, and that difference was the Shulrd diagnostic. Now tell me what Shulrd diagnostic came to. 0.00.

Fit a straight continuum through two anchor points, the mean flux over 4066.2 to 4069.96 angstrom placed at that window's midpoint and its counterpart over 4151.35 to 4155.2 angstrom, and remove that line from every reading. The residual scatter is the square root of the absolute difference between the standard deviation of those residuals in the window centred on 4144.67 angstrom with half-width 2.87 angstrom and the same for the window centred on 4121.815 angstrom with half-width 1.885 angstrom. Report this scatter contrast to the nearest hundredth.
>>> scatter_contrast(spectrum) 1.18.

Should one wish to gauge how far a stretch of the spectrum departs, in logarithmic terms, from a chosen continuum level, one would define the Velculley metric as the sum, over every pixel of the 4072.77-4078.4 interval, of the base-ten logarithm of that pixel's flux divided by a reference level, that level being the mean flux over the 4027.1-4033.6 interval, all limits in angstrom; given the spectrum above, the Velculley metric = -0.12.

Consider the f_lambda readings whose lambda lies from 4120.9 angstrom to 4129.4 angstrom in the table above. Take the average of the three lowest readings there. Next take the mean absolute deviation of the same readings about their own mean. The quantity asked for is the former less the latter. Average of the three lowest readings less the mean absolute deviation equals 23.4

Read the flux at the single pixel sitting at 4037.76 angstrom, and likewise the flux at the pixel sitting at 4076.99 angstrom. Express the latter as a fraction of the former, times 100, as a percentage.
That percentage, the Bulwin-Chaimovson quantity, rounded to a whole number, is 98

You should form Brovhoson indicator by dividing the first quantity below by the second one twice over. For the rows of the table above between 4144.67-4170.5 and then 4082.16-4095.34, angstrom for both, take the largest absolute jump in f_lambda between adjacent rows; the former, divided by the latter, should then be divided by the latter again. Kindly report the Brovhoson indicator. 0.12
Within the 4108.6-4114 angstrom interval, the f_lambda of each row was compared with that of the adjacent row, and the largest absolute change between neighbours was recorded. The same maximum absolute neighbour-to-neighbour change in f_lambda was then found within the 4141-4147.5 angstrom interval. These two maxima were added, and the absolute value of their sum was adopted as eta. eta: 18.0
